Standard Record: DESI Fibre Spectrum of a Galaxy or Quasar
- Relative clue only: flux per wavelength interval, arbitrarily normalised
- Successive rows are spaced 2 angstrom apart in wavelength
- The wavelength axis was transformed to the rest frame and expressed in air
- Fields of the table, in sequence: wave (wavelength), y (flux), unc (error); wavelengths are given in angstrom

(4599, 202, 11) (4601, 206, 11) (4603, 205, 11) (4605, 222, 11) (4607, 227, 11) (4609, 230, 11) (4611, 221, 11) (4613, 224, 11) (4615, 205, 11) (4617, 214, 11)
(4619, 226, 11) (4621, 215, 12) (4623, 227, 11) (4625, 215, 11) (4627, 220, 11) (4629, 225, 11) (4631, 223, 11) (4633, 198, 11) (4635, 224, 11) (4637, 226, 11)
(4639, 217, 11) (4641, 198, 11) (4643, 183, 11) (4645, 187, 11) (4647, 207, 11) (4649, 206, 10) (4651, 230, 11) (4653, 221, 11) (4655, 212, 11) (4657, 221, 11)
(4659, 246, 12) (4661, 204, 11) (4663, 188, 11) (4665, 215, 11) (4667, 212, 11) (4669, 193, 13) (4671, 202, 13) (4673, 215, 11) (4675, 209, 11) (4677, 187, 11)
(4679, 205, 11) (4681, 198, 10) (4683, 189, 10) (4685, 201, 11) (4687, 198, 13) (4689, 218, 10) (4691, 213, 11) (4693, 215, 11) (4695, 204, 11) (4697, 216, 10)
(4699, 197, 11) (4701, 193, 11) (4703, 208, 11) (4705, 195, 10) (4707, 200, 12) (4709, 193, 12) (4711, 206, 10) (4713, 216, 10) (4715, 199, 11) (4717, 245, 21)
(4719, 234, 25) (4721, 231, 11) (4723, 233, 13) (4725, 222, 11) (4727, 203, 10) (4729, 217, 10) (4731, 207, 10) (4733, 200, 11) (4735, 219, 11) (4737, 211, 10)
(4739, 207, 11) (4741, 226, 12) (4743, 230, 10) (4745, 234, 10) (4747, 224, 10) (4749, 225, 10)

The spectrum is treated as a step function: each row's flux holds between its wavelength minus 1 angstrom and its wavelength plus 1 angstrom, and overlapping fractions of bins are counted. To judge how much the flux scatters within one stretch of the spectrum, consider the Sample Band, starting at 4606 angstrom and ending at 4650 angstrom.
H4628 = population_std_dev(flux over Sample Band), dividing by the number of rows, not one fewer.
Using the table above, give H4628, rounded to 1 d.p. 13.1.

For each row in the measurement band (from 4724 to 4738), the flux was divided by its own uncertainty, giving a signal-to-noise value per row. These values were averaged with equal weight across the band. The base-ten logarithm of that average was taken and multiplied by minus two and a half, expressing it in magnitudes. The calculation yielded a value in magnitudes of -3.27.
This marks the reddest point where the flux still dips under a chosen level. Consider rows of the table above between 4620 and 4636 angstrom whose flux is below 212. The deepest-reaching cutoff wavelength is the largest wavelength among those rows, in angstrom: 4633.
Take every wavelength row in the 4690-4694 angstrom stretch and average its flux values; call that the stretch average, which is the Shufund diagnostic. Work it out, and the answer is 214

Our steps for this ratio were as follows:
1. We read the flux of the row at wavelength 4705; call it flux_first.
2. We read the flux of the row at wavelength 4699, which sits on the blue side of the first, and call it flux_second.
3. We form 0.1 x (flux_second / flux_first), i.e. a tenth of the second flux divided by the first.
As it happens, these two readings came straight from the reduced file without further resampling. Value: 0.101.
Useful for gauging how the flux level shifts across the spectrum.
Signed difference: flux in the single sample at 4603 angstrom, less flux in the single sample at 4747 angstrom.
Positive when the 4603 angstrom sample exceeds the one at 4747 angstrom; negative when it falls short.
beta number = -19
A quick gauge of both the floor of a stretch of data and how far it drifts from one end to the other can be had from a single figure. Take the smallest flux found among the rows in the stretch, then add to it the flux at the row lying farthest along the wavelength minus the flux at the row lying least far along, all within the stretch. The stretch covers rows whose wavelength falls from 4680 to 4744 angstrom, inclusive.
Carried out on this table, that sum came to 221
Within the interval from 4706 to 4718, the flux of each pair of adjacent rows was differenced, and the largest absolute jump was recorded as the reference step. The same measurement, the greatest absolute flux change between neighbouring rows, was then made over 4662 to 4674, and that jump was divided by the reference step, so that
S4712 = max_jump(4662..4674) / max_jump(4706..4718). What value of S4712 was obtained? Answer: 0.59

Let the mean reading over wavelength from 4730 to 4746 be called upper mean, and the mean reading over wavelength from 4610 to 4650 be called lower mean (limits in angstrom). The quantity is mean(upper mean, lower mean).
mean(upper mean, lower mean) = 215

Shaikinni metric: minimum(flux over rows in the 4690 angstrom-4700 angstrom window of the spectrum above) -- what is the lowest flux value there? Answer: 197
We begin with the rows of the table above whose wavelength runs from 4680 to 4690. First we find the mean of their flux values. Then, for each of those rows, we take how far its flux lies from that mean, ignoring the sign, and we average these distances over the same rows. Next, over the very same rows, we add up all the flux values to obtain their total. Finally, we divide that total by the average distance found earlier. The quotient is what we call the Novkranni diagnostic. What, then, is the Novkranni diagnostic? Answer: 144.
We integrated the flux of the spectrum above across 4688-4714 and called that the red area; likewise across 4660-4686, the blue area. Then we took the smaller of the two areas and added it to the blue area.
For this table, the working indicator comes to 10472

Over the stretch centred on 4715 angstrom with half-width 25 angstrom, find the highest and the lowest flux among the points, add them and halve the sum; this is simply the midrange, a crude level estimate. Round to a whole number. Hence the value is 219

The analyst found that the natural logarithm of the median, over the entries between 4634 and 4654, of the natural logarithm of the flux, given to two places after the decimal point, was 1.68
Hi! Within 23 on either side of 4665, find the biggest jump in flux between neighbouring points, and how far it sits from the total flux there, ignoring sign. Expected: 4687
